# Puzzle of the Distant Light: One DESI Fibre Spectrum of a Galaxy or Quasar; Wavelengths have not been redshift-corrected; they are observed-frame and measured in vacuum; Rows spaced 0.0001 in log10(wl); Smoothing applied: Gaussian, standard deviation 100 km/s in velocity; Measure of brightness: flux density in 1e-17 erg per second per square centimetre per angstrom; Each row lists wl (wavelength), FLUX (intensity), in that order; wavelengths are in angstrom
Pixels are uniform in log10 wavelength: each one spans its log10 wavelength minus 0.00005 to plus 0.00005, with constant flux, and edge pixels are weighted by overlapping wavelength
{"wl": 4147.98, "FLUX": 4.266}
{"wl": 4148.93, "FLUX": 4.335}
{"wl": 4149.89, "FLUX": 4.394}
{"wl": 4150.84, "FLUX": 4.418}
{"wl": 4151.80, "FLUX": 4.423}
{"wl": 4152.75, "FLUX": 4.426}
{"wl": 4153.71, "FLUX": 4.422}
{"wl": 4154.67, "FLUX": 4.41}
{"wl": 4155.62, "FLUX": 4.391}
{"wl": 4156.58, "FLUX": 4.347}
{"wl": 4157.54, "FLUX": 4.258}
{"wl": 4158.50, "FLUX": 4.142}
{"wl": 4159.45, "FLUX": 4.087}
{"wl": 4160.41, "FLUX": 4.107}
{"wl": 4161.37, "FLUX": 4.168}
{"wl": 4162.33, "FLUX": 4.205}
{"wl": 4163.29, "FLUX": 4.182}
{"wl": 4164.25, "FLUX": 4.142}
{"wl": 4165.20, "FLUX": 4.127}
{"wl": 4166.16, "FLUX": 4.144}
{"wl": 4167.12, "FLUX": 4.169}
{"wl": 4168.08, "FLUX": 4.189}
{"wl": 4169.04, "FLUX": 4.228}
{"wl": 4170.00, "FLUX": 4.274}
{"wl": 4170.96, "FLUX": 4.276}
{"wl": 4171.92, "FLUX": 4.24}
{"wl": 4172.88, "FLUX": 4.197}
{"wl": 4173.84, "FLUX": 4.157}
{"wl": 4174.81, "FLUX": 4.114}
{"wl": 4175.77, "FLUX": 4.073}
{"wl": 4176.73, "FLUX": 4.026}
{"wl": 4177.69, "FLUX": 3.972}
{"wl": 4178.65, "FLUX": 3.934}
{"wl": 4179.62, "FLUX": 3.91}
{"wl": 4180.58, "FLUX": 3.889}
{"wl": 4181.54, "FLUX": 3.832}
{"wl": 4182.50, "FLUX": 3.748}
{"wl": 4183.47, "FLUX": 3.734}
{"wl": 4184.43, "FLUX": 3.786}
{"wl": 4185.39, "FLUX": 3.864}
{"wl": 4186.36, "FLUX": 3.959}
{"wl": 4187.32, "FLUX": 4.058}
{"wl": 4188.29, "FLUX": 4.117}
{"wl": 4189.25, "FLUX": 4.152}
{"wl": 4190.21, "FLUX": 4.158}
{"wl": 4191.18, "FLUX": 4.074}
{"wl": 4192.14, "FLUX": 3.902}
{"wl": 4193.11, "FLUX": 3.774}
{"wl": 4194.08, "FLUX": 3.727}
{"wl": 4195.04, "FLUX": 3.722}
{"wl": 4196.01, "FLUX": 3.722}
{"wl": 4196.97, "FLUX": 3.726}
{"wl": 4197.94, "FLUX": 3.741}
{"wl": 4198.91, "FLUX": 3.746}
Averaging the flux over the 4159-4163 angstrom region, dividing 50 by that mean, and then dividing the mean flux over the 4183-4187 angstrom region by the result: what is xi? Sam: 0.318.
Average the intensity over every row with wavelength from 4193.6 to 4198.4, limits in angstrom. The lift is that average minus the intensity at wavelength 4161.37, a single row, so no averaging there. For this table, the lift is -0.44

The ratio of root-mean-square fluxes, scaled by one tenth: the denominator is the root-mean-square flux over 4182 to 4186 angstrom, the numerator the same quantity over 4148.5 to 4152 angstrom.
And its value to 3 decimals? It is 0.116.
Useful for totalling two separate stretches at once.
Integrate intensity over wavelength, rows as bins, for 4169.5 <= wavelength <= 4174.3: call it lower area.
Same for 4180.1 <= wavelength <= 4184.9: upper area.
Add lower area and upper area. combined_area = 38.6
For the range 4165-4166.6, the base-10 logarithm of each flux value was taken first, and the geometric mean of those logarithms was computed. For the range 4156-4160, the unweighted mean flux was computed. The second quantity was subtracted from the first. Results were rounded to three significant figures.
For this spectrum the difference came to -3.59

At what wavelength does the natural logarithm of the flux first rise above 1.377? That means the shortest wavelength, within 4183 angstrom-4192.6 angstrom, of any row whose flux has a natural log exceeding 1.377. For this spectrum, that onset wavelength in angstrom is 4187.32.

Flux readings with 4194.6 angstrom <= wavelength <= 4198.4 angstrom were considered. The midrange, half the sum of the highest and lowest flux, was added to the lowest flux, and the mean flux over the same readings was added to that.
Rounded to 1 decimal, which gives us 11.2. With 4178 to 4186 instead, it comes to 11.4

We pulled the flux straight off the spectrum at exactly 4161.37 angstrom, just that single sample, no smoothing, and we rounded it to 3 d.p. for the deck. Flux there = 4.168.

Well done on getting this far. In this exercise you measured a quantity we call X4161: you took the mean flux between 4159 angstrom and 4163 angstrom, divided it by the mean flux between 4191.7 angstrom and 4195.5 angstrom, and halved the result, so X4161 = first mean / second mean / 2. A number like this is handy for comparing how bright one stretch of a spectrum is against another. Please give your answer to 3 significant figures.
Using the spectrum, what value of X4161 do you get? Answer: 0.548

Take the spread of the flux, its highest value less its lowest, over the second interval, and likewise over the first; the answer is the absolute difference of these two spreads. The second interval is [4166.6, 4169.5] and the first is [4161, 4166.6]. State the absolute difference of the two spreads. 0.019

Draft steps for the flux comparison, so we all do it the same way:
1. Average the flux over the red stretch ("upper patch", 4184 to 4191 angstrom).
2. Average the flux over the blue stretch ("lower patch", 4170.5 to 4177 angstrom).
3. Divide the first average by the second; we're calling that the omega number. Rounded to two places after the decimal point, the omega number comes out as 0.97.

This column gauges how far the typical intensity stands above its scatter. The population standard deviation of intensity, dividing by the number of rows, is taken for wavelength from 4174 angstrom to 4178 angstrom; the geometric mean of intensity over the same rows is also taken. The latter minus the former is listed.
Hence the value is 3.99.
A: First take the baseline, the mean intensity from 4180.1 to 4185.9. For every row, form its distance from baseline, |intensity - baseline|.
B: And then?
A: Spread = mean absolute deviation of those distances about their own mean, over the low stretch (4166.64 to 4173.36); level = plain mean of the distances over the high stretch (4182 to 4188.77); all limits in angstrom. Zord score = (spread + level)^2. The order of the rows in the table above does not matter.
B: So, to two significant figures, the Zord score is 0.027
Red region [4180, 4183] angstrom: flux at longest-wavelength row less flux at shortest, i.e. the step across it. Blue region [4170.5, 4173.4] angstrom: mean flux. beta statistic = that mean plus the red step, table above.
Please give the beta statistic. 4.10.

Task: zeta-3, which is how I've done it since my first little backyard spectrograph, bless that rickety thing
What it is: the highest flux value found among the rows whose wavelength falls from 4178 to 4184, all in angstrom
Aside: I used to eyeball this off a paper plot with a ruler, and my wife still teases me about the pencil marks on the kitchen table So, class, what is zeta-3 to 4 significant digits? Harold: 3.934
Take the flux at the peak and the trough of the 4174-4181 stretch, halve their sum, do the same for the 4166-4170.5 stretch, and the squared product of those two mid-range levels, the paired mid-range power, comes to 284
